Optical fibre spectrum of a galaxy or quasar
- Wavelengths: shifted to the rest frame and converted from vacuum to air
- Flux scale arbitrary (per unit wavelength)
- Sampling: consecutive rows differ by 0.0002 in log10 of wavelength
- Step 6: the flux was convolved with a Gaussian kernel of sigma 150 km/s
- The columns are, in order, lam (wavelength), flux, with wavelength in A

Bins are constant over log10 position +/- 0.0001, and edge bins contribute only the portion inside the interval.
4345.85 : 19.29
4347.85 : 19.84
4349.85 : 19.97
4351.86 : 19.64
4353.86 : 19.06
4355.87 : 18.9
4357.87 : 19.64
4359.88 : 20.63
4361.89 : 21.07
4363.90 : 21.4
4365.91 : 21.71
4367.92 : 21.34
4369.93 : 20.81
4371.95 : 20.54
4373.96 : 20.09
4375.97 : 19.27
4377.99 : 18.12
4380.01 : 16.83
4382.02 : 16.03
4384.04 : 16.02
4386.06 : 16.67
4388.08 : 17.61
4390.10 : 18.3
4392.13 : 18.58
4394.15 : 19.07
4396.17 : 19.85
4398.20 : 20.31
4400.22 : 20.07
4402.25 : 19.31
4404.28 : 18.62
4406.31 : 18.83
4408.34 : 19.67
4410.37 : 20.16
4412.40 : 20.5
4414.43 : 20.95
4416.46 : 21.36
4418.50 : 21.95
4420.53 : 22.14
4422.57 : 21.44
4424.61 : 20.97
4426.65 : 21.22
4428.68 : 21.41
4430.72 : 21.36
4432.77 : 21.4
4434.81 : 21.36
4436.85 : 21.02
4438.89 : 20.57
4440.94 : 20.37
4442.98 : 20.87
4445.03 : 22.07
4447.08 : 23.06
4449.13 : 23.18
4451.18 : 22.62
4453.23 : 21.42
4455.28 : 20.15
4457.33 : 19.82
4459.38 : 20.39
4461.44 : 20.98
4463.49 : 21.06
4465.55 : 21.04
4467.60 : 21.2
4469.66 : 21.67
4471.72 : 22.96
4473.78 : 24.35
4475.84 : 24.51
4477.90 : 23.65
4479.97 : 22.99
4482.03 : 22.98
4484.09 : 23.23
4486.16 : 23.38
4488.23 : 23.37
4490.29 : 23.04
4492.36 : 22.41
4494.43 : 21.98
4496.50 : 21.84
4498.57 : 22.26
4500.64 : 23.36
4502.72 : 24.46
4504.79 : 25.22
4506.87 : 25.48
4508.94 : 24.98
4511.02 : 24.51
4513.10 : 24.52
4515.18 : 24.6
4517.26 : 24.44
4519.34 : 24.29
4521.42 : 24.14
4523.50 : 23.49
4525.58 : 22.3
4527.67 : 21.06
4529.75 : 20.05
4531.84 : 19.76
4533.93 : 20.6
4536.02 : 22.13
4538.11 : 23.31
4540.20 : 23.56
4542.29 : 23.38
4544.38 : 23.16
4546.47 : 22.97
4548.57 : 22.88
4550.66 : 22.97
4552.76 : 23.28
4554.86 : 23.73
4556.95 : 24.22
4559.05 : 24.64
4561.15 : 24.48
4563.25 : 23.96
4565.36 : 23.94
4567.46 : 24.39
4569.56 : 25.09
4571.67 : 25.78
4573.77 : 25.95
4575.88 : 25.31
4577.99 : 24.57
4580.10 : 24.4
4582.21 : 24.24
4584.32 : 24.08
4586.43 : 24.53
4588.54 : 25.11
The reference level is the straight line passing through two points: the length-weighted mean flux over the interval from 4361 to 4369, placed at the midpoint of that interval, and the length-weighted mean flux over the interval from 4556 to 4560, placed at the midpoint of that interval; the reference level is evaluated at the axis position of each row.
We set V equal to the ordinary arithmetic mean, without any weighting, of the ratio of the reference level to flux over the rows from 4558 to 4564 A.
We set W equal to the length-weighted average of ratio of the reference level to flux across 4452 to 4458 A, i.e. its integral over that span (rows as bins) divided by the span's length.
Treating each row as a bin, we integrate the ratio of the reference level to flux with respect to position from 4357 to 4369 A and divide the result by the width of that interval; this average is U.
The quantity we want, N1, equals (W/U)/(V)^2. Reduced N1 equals 1.08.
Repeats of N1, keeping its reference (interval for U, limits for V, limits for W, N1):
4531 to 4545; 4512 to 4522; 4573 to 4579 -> 0.95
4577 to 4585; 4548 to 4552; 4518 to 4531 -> 0.93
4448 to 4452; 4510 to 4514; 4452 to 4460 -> 1.20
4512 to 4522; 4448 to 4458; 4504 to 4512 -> 0.85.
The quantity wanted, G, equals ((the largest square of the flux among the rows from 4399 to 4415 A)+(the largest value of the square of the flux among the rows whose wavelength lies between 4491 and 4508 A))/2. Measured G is 544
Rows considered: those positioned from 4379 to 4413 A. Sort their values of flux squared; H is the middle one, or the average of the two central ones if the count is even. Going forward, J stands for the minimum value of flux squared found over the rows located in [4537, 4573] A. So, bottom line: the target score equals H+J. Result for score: 878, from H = 355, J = 523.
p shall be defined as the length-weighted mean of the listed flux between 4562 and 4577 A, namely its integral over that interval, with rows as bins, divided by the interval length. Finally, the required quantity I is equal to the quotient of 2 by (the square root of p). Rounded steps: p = 25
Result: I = 0.40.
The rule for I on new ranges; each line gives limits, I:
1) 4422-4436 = 0.43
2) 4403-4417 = 0.45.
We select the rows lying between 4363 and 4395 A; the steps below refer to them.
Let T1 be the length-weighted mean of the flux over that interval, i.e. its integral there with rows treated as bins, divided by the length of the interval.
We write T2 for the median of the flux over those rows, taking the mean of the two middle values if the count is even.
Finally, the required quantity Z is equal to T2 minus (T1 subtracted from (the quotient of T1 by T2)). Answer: 36.7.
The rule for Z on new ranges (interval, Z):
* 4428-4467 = 41.3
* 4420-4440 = 41.6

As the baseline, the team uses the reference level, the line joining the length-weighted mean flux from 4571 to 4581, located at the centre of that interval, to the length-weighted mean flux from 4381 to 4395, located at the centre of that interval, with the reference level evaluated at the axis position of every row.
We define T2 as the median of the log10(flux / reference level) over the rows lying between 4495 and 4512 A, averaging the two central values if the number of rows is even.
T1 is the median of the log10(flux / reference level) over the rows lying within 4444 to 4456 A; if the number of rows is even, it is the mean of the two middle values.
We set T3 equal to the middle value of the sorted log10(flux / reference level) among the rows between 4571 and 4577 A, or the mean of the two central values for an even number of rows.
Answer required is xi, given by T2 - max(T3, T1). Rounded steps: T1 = 0.050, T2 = 0.040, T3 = 0.013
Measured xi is -0.010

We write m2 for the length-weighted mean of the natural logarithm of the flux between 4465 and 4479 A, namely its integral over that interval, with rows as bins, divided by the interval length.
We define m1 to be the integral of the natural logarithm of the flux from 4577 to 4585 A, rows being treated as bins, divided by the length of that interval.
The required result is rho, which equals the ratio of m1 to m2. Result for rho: 1.02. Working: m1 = 3.19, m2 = 3.13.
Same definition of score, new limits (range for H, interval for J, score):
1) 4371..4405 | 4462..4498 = 789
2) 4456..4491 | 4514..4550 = 919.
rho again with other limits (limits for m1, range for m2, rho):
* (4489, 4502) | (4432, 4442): 1.02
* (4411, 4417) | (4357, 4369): 1.00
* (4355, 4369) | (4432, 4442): 1.00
